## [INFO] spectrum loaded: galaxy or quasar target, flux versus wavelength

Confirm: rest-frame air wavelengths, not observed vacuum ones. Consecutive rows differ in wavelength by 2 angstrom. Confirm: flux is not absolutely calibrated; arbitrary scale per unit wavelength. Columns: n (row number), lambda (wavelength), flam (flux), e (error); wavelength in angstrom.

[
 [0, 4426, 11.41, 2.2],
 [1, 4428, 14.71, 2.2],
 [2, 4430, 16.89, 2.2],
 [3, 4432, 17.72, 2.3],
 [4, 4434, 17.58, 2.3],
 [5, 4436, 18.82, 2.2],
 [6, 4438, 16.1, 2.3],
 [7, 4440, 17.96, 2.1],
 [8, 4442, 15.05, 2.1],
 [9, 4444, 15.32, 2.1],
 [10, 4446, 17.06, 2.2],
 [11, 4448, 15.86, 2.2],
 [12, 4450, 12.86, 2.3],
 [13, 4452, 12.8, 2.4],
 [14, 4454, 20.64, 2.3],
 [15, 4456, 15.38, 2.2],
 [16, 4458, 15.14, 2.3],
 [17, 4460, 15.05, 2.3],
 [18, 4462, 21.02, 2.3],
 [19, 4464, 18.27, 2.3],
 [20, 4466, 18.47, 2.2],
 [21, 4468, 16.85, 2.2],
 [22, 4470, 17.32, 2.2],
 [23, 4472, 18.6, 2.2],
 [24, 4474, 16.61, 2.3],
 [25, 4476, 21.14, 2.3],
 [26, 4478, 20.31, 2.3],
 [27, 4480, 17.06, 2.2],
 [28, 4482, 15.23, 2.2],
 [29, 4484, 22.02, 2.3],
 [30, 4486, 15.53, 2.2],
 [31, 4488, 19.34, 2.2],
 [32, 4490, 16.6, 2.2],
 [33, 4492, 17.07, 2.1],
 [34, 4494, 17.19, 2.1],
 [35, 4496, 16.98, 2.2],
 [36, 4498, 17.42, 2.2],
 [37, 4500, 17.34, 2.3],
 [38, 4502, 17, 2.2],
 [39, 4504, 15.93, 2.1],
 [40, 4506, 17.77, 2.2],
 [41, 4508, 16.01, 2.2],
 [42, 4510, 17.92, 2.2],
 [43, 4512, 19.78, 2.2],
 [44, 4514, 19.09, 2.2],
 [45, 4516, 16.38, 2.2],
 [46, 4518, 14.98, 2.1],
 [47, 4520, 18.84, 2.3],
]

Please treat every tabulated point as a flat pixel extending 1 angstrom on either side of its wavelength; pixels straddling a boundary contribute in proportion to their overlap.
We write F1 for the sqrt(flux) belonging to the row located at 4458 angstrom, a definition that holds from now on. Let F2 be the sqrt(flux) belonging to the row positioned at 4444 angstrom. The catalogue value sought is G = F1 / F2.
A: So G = 0.99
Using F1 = 3.89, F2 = 3.91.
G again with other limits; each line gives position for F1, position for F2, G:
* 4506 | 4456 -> 1.07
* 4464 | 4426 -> 1.27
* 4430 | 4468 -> 1.00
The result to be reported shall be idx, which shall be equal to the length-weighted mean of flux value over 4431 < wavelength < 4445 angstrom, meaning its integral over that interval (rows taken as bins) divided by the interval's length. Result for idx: 16.94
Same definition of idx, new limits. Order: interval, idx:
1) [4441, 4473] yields 16.61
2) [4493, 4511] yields 17.06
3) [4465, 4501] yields 17.84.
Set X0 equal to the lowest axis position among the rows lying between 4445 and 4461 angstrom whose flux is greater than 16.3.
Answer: 4446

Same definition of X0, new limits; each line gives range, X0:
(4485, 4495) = 4488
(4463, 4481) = 4464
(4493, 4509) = 4494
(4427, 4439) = 4430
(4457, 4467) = 4462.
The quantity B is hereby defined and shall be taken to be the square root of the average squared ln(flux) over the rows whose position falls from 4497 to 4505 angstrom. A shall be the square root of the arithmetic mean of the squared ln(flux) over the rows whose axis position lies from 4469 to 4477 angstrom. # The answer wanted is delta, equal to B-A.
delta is -0.08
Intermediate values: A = 2.91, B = 2.83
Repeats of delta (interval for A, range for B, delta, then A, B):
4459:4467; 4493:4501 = -0.05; 2.90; 2.85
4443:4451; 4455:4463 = 0.08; 2.72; 2.81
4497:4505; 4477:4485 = 0.09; 2.83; 2.92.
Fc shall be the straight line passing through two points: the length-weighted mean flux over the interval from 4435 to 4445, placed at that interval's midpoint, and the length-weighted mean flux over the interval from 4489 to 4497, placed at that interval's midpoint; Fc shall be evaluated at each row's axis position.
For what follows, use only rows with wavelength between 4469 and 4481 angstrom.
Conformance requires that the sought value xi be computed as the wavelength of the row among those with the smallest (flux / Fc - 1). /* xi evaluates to 4474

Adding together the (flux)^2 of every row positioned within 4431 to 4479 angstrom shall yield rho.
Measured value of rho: 7192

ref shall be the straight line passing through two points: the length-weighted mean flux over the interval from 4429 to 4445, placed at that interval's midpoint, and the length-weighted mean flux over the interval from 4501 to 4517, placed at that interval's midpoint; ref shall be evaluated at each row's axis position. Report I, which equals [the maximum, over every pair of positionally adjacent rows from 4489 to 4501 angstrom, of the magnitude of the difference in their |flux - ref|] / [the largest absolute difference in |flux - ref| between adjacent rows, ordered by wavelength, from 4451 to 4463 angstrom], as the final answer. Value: 0.2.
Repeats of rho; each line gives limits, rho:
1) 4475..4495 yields 3345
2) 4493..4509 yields 2303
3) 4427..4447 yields 2813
